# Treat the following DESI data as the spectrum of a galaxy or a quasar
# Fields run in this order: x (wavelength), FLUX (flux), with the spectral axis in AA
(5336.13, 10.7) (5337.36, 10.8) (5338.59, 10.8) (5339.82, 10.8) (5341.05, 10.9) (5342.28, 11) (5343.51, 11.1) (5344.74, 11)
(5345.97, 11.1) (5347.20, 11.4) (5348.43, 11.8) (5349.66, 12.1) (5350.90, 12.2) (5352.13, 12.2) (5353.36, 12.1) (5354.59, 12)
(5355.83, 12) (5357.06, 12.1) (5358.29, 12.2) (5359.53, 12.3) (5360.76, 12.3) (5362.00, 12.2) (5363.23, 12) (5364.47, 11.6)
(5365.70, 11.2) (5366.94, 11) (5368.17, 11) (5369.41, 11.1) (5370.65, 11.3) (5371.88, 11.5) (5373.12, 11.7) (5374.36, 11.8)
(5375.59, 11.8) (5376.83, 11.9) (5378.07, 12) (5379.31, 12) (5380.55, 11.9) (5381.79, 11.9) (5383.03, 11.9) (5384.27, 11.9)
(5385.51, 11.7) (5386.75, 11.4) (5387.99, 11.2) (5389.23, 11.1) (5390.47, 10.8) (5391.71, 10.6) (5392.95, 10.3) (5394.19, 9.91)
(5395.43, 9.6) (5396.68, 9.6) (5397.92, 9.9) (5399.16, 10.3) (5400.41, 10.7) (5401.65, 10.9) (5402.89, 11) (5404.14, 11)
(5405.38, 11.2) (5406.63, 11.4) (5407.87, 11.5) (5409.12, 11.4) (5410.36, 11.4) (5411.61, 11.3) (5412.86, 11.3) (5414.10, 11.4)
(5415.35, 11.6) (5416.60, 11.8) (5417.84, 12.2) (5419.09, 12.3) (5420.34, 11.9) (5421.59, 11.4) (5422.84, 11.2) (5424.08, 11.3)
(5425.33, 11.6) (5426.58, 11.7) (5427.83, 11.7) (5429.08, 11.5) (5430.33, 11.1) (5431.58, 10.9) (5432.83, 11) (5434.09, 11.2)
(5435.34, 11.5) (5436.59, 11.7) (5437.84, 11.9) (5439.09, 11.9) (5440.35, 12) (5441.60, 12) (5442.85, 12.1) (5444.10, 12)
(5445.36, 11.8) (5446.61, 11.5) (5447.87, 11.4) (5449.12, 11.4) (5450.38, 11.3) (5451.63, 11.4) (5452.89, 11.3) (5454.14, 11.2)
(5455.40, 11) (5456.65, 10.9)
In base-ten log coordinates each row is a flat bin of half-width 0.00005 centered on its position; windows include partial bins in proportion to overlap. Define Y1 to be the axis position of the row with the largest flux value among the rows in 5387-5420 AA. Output 5419.09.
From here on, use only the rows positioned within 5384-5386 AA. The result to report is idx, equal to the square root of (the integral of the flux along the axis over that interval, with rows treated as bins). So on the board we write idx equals 4.86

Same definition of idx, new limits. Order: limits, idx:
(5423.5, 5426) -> 5.35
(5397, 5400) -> 5.50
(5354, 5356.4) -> 5.36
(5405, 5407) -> 4.75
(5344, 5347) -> 5.77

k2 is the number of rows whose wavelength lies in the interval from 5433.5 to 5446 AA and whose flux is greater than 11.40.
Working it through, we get 9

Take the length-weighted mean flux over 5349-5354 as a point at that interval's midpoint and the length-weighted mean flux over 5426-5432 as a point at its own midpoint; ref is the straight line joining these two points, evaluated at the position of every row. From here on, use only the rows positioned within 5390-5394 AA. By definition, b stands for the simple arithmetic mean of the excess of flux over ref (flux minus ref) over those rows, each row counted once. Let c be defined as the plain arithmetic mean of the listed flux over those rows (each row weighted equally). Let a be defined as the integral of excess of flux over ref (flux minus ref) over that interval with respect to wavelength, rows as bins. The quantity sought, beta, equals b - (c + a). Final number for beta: -7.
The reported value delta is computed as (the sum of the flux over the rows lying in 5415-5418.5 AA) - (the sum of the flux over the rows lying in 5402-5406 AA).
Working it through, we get 2.4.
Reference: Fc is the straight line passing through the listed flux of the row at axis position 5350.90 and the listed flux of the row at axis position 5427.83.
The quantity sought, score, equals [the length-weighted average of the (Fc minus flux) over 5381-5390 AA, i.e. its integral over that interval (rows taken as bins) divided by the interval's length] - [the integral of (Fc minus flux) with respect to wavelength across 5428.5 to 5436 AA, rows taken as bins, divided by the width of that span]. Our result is -0.1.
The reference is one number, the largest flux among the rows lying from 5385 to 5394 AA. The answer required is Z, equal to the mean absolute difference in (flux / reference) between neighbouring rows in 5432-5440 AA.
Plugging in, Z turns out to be 0.015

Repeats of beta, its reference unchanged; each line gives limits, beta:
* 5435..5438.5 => -13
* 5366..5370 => -8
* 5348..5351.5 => -12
